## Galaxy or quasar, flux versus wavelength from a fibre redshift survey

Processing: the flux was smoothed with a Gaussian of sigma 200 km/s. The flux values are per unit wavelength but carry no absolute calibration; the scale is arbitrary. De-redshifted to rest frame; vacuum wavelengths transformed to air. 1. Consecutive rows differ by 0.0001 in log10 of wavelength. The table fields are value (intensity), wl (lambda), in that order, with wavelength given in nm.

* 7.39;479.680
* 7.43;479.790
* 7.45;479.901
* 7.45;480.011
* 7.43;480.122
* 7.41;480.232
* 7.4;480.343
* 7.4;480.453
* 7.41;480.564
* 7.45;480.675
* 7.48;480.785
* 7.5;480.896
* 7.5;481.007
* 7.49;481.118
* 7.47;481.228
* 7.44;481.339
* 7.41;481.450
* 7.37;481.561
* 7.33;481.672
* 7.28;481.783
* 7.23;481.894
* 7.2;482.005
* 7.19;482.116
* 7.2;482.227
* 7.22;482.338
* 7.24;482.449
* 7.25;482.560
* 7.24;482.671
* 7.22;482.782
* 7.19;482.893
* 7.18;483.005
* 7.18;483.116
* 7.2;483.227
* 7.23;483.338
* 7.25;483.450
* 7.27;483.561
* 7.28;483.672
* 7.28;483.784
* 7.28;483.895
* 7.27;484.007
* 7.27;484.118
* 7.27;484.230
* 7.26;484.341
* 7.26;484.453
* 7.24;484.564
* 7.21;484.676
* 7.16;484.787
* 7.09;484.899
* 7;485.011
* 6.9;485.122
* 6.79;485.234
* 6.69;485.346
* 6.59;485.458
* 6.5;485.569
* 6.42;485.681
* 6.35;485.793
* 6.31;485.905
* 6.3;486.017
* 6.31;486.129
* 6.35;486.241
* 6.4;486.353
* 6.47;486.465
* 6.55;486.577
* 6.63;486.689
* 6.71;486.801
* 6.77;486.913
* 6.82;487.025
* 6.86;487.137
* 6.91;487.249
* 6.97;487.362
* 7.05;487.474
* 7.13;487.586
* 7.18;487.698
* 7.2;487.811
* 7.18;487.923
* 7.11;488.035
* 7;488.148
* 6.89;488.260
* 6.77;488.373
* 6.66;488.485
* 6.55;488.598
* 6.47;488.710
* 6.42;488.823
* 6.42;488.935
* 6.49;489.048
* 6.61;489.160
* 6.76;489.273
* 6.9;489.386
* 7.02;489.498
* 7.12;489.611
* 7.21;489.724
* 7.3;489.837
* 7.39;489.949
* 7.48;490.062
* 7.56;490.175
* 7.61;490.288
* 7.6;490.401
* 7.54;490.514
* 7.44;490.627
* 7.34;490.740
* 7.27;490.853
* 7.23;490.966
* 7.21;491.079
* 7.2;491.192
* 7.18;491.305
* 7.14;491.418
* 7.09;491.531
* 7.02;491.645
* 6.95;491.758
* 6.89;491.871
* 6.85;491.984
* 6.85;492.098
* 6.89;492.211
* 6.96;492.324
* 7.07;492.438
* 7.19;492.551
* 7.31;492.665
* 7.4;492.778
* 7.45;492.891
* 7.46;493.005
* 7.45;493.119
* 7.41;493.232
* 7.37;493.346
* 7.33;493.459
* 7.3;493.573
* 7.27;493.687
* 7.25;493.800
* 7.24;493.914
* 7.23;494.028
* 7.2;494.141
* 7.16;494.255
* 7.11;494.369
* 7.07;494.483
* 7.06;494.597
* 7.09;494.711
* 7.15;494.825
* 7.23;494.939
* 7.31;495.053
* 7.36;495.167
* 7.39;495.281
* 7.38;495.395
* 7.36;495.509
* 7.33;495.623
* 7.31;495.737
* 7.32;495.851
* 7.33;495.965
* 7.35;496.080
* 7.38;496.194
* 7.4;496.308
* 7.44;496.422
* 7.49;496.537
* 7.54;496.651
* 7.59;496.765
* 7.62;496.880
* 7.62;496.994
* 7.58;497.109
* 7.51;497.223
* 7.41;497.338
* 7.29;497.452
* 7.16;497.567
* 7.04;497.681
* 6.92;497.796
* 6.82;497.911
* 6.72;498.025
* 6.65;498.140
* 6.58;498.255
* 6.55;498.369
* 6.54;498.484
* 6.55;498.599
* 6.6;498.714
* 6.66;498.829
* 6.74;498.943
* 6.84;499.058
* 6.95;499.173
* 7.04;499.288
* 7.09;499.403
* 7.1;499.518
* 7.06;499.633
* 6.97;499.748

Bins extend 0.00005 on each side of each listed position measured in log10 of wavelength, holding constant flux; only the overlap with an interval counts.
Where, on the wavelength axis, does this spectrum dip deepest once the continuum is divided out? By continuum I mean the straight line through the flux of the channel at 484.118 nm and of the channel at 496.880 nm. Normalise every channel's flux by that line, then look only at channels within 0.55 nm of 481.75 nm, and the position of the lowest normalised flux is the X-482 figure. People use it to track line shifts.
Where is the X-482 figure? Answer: 482.116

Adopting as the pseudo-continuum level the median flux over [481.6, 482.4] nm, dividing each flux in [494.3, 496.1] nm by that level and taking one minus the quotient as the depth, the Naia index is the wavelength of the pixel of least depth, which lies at 495.281 nm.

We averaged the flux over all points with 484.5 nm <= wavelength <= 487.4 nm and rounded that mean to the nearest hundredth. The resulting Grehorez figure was 6.70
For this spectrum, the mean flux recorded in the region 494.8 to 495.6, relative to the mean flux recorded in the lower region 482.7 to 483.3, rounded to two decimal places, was 1.02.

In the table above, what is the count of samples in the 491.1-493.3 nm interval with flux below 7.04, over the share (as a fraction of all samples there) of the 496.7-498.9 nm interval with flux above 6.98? 15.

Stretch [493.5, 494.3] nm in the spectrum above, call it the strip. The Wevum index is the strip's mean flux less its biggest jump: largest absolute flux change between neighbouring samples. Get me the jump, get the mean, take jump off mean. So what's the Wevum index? 7.20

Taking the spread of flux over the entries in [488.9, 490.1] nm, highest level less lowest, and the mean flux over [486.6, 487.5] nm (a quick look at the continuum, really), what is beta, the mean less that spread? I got 5.8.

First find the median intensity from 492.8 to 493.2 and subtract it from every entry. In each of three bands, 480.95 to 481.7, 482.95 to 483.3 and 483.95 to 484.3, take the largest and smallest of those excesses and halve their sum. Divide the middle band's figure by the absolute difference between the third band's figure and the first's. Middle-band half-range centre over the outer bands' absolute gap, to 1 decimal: -1.8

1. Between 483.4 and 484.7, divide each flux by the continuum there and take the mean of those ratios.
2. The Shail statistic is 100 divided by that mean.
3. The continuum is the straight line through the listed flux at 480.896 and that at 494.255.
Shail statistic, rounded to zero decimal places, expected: 102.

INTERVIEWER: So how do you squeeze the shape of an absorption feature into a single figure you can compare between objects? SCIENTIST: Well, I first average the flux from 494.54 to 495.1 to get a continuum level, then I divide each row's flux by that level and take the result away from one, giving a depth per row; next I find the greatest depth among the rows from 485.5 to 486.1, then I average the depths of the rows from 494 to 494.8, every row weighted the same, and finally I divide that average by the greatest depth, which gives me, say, 0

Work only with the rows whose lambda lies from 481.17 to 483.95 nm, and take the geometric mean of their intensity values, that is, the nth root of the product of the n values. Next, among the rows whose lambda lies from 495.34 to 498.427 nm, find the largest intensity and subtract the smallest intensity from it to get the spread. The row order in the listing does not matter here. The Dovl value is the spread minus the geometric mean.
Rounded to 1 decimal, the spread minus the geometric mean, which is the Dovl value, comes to -6.2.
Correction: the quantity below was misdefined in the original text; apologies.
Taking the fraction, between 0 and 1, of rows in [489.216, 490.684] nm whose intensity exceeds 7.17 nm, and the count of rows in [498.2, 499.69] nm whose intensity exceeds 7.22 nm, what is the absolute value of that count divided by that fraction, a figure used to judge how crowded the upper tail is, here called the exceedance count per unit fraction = 0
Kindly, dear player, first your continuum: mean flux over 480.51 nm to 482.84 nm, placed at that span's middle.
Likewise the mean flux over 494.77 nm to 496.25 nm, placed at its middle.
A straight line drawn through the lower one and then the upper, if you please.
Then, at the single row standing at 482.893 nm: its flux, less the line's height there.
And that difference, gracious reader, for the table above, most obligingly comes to -0.15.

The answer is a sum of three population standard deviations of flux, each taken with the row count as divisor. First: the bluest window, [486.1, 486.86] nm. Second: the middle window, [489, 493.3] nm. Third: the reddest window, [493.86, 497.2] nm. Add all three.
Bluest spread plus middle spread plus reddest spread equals 0.57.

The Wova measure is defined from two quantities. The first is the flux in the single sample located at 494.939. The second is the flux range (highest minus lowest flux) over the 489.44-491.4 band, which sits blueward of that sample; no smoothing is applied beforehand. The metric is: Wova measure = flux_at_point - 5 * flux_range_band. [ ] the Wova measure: 4.3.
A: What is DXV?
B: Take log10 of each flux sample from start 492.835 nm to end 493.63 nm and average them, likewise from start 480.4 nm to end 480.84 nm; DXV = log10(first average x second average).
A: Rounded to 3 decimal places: -0.121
